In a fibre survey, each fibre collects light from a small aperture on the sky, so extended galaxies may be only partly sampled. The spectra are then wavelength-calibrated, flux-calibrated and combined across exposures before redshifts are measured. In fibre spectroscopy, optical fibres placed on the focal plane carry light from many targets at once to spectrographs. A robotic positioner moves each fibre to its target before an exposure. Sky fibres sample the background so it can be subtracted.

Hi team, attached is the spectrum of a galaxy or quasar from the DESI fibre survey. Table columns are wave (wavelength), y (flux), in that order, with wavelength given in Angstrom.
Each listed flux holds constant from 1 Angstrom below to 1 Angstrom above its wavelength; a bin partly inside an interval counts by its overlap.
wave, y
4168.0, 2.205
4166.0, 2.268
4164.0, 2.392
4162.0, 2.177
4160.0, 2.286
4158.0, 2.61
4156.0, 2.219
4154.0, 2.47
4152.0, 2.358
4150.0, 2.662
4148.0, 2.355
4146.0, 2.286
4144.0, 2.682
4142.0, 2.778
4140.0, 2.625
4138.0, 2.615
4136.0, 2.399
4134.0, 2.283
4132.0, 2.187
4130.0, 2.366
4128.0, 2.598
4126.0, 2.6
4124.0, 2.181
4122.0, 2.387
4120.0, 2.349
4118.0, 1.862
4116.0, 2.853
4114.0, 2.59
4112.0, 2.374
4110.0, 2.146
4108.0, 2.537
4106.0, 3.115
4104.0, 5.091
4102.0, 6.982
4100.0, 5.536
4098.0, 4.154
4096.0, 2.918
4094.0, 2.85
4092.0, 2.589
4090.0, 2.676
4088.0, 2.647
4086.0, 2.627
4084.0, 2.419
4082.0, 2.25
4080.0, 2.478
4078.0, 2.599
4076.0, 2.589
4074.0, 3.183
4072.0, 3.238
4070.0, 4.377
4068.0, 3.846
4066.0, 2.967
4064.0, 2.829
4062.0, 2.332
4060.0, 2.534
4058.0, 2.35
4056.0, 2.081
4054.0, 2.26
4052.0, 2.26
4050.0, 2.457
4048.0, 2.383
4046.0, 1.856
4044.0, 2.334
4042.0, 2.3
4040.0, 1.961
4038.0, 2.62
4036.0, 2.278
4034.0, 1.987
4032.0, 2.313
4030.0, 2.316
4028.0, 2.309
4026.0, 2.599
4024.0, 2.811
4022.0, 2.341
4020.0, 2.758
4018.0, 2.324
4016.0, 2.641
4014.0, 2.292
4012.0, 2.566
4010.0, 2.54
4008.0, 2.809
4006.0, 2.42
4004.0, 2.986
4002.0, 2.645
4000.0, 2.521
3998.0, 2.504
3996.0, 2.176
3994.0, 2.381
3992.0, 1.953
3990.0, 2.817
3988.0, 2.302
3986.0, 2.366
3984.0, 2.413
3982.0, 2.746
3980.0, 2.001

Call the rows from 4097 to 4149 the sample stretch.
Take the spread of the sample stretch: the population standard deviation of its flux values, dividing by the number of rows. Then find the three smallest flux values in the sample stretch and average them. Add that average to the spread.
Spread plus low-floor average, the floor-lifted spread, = 3.24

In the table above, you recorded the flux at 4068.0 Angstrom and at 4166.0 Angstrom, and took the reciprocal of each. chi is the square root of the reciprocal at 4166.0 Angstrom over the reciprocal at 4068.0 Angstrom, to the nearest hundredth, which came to 1.30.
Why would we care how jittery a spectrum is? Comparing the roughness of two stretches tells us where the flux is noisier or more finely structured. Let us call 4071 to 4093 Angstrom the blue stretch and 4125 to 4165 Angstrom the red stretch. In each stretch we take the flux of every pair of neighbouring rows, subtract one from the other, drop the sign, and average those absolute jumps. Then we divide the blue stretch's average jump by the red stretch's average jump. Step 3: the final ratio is 0.81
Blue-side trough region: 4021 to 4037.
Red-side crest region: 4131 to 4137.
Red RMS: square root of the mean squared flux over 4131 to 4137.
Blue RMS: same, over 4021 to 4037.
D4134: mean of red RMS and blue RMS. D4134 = 2.3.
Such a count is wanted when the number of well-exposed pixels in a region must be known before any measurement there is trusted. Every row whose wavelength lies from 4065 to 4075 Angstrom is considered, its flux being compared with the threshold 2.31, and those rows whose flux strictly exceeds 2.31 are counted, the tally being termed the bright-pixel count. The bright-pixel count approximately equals 5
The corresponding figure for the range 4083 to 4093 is 5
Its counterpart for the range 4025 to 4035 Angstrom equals 3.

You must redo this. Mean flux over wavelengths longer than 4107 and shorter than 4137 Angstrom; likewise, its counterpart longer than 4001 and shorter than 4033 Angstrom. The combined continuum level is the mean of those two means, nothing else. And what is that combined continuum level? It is 2.46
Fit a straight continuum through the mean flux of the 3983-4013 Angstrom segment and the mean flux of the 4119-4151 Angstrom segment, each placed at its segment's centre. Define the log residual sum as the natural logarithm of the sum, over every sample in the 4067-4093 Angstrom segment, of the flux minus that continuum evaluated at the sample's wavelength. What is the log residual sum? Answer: 1.7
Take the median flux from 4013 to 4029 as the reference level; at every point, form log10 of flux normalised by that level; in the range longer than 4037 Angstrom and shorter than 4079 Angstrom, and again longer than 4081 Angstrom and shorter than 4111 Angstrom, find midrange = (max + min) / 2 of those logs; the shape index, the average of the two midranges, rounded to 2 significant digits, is 0.13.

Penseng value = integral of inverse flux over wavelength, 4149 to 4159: 4.08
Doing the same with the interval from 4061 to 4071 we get 3.22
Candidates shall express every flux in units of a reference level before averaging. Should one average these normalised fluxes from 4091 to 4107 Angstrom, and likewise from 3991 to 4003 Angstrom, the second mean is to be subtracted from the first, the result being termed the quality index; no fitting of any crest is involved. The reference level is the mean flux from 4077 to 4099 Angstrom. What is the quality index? 0.65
